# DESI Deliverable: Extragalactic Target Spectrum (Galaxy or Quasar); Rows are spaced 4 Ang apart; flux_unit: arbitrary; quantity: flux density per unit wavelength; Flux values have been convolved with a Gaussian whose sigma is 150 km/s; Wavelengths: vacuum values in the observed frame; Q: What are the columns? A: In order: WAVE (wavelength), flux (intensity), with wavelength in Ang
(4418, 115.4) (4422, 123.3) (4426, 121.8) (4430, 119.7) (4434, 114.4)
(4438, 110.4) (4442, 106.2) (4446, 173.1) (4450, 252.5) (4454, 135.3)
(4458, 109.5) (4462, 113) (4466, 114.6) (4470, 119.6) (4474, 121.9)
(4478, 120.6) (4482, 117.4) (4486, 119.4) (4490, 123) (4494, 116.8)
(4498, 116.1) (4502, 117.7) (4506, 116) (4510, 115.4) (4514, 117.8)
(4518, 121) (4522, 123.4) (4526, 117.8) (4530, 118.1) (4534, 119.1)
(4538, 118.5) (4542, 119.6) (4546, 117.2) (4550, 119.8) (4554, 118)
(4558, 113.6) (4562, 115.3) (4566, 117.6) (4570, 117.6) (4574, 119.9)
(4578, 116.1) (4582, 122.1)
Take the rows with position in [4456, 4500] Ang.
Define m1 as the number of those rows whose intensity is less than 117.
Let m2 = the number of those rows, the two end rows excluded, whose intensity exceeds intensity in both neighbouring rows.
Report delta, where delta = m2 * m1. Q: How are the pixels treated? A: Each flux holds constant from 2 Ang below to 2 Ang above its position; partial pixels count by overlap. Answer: 10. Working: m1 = 5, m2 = 2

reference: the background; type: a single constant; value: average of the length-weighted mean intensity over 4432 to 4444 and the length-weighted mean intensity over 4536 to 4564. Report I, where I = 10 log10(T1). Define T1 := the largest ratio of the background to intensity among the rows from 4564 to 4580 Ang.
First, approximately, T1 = 0.98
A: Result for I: -0.08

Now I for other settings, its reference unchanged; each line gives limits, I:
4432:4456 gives 0.30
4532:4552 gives -0.12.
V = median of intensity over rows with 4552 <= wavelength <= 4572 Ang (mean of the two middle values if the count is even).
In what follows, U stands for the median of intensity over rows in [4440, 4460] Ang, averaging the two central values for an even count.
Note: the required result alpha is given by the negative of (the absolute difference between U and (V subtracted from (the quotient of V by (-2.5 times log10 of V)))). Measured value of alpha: -276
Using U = 135.3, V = 117.6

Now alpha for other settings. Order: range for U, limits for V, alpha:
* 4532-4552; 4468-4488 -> -262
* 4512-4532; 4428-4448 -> -255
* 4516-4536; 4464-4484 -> -262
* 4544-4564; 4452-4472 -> -254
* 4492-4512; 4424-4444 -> -253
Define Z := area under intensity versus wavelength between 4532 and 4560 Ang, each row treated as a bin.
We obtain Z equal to 3303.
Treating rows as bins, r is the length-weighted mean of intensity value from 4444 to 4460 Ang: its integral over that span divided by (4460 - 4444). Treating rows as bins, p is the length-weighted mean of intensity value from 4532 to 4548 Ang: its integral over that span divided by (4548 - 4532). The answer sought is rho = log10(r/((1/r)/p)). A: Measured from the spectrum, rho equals 6.52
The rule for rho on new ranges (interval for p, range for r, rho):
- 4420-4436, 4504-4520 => 6.22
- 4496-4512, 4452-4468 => 6.21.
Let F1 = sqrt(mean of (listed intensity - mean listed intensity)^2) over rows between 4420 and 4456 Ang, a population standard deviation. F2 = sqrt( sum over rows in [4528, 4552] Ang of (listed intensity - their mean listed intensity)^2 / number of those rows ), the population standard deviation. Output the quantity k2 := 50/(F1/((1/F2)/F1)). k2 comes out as 0.0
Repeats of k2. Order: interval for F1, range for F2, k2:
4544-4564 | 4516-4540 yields 5.5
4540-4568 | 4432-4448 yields 0.4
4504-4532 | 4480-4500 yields 3.0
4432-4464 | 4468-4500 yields 0.0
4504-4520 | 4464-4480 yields 3.8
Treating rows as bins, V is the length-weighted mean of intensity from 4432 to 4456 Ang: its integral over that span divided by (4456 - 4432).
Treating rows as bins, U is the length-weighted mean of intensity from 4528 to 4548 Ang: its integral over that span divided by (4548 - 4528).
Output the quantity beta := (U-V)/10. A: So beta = -3.0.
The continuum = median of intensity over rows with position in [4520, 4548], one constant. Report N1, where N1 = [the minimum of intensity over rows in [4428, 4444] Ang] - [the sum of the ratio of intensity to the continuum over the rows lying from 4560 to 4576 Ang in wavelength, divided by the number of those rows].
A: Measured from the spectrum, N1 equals 105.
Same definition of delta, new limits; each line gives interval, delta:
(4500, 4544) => 4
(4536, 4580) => 9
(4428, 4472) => 6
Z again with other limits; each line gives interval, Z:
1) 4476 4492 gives 1922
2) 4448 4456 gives 1551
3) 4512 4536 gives 2869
